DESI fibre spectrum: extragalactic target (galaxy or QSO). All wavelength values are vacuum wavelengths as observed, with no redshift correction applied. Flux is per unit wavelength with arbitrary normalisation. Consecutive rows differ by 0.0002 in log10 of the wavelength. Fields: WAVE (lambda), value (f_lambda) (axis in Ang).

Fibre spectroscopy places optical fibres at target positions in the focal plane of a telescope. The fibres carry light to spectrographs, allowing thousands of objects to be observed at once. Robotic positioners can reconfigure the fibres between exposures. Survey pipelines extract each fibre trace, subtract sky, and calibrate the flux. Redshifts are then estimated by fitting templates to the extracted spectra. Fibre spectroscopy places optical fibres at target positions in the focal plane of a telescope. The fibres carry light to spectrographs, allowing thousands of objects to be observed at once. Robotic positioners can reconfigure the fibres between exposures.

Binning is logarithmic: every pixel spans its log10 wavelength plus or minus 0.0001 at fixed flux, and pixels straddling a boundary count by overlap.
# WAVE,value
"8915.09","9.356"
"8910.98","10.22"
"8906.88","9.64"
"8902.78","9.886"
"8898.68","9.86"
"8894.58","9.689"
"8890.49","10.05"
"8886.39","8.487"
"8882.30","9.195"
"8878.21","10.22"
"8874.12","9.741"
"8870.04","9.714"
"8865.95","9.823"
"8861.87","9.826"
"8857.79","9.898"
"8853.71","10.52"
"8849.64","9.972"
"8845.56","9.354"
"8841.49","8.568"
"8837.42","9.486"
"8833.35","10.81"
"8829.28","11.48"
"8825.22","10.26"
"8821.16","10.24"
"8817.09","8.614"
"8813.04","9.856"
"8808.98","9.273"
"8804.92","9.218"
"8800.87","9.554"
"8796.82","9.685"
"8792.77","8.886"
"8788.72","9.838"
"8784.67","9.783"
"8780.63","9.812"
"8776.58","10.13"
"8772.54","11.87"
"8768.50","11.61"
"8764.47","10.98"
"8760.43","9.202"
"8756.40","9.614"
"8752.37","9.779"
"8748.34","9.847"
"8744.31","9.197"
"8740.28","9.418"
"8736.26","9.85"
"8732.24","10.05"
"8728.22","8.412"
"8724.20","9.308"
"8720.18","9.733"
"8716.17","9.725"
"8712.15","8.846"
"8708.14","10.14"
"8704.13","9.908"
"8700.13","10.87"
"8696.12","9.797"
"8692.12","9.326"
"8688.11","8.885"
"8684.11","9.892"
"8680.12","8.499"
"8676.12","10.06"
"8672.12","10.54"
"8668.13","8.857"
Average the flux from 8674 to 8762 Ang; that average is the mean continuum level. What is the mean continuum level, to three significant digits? 9.56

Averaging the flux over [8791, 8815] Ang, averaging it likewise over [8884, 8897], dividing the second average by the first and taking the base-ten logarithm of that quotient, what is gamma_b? 0.000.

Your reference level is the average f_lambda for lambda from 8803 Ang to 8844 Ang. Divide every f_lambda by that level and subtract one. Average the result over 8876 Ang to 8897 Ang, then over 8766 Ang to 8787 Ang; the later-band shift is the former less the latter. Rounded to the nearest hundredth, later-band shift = -0.11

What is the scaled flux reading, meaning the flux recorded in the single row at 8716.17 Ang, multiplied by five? 48.6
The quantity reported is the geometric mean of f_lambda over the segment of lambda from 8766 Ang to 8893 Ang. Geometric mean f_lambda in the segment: 9.83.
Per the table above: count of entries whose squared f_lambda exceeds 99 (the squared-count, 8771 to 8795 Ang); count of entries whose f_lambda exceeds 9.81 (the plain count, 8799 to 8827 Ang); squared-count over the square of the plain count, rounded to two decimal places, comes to 0.22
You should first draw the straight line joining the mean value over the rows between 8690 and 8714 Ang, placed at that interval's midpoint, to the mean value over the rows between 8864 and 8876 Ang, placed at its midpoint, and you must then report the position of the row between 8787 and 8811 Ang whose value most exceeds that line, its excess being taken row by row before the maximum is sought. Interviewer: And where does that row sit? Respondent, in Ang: 8788.72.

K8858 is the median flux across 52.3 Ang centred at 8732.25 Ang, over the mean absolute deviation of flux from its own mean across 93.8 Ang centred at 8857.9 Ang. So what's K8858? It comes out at 21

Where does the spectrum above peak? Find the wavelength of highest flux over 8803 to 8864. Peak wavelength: 8829.28 Ang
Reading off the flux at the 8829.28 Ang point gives 11.48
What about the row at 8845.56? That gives 9.354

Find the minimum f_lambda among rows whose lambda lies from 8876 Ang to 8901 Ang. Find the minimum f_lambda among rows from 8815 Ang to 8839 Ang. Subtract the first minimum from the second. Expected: 0.1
